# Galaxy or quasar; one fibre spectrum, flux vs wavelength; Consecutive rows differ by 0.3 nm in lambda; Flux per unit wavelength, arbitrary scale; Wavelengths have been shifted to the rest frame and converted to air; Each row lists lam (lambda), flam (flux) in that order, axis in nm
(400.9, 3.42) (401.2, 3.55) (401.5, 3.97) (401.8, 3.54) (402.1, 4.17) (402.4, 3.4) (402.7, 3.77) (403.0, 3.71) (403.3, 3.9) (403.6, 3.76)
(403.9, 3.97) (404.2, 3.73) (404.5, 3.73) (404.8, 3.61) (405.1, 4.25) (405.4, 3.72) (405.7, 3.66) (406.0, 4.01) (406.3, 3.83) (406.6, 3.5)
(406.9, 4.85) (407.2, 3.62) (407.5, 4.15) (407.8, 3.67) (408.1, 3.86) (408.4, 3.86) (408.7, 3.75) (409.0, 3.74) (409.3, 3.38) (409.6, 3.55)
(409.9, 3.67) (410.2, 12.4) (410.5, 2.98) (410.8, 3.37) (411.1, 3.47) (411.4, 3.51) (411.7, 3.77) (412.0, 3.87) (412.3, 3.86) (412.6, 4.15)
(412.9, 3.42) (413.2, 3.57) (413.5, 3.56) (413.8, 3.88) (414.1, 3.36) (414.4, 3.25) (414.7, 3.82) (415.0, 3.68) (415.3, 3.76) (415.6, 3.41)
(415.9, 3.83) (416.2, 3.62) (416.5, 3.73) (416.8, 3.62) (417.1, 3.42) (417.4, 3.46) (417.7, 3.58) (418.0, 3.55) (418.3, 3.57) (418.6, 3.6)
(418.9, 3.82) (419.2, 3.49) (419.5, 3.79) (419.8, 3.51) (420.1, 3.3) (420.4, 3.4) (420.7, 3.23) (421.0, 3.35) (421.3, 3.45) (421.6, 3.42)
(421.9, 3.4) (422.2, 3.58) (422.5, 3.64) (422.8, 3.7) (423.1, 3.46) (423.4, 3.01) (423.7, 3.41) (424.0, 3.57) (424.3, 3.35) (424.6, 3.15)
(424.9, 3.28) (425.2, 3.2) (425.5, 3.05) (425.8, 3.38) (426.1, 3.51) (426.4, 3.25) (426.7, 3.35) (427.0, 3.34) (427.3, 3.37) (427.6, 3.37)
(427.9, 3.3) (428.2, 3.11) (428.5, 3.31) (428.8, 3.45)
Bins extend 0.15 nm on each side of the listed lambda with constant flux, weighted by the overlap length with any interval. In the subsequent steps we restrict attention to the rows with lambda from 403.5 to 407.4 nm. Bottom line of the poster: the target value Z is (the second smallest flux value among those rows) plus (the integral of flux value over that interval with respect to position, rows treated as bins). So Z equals 18.7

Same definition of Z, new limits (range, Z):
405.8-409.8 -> 18.8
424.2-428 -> 15.7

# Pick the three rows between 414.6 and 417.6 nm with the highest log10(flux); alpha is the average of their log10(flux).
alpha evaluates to 0.58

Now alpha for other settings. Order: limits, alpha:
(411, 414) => 0.60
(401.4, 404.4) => 0.61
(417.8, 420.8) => 0.57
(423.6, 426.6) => 0.54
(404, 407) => 0.64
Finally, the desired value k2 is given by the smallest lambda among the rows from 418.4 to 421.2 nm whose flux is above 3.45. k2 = 418.6 nm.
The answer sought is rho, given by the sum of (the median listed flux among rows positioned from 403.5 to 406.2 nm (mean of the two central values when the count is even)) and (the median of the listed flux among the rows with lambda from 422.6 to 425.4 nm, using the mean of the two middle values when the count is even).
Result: 7.08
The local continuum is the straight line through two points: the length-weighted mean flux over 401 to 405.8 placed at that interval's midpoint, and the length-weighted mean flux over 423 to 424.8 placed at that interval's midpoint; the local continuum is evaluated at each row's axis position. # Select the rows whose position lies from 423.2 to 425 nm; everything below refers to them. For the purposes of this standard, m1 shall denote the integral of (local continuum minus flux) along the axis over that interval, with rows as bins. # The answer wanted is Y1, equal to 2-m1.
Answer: 2.0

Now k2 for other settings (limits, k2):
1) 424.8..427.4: 426.1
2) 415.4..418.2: 415.9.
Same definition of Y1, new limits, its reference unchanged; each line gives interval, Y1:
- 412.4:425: 3.2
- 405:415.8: 5.5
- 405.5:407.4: 2.4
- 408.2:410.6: 4.5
